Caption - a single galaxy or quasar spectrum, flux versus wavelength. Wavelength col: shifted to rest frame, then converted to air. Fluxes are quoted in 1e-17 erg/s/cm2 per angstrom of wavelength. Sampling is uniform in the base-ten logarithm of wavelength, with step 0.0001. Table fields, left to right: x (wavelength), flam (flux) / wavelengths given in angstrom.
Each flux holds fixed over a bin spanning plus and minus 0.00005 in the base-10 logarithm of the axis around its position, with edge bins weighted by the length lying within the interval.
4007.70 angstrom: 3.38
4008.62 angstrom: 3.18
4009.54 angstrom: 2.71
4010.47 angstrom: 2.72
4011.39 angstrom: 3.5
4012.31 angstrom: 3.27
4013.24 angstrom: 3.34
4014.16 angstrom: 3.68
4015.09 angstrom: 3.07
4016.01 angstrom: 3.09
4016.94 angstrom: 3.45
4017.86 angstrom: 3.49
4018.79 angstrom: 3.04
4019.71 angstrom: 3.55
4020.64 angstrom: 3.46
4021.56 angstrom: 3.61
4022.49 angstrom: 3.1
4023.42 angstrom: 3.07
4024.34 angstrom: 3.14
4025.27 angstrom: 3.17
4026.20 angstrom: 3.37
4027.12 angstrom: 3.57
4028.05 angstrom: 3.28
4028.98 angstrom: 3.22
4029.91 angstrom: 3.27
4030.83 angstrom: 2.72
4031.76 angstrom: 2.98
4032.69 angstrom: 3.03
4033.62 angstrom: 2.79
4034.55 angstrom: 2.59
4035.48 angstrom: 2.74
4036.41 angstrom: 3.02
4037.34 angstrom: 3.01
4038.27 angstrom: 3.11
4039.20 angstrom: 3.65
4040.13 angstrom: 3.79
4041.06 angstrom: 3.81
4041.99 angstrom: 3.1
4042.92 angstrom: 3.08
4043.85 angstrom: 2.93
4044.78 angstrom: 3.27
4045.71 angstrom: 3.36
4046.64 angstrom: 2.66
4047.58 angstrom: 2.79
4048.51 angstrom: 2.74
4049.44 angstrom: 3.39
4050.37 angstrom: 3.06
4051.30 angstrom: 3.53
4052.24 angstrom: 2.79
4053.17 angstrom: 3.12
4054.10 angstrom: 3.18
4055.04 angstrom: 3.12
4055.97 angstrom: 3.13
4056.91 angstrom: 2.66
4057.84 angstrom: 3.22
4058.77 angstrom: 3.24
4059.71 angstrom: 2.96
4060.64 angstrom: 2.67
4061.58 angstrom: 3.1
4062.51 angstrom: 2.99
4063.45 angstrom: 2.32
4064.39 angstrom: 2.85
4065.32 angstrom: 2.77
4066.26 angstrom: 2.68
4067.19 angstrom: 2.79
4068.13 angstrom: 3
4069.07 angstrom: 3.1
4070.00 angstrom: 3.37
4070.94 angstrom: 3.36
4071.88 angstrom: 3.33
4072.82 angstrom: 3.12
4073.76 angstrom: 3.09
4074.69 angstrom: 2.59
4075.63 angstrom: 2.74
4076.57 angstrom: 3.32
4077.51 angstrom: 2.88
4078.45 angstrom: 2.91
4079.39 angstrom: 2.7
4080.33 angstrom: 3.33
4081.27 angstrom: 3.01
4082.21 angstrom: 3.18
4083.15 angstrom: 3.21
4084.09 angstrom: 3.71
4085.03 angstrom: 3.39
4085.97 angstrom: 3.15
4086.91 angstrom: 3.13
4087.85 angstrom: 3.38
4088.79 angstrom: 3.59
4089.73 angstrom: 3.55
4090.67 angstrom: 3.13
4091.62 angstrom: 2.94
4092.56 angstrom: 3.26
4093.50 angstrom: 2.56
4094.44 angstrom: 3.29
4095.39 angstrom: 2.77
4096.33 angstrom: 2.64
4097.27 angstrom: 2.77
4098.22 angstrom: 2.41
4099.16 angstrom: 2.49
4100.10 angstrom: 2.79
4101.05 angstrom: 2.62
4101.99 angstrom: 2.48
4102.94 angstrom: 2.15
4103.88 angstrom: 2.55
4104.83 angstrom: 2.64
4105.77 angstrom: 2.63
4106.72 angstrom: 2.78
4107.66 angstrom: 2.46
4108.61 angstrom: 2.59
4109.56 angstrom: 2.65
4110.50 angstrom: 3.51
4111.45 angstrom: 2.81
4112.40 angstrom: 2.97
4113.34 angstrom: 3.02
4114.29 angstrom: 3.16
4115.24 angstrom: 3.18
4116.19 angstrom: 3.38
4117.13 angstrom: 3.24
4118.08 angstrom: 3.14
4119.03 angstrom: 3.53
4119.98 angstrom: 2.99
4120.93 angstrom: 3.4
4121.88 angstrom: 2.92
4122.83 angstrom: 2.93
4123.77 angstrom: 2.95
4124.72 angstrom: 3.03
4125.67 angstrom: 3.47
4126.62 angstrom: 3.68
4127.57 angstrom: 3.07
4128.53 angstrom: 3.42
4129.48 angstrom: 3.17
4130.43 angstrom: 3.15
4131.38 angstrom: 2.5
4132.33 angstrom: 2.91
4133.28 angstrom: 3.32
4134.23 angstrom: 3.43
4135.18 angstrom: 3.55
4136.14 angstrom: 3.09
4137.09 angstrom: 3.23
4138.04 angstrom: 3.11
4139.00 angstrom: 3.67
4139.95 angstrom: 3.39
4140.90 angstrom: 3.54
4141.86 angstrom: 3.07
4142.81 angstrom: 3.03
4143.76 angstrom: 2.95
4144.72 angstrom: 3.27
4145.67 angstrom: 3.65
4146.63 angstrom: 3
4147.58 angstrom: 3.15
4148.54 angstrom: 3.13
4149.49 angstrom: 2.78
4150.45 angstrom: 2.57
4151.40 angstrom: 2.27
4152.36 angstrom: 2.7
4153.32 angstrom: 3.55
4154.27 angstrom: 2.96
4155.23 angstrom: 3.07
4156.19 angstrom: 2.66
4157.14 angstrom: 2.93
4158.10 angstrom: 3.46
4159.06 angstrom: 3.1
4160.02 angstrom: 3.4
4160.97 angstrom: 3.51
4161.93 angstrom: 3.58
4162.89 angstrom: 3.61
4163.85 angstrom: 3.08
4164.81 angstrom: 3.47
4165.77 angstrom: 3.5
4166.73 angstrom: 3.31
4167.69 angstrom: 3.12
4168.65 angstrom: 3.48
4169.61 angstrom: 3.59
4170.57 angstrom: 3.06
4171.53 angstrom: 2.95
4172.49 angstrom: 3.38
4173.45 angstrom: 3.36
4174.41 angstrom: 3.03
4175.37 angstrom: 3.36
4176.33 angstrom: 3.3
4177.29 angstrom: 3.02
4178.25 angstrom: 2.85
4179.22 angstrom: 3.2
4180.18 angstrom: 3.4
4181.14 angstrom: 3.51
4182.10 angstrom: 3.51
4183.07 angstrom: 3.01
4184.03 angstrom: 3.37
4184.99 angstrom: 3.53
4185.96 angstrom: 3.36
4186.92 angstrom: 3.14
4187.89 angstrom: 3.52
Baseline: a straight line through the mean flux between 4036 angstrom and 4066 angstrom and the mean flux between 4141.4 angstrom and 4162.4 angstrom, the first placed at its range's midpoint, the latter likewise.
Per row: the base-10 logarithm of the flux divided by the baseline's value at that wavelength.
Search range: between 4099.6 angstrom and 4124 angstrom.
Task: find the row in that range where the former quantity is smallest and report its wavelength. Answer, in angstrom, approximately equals 4102.94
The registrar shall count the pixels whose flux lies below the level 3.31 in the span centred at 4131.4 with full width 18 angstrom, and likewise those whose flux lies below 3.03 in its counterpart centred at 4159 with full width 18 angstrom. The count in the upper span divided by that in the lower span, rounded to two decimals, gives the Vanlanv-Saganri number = 0.55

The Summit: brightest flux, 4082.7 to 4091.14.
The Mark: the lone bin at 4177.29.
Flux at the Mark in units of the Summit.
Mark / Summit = 0.81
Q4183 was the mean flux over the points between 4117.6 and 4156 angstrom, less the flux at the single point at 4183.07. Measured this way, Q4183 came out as 0.1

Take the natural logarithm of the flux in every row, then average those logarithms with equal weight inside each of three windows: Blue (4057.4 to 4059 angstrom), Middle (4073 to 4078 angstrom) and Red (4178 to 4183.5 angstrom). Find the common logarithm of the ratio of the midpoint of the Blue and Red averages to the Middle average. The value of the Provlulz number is 0.040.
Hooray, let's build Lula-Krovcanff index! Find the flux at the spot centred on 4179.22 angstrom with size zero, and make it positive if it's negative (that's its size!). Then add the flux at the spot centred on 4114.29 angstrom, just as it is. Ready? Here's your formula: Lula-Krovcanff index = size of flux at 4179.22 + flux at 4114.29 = 6.36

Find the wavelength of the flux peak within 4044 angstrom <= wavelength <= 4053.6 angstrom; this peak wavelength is 4051.30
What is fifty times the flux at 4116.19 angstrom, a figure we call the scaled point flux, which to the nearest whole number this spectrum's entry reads 169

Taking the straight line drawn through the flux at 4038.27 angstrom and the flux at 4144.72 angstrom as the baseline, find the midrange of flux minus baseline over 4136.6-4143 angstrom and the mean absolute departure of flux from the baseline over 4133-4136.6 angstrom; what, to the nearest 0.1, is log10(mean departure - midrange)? -1.0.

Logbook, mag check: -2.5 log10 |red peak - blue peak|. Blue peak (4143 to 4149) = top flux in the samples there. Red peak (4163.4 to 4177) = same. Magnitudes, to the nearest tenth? 3.1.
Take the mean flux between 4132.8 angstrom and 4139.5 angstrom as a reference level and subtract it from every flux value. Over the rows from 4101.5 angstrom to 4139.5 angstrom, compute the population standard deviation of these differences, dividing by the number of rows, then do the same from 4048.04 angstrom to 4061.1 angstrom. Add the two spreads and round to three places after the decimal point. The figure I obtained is 0.620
